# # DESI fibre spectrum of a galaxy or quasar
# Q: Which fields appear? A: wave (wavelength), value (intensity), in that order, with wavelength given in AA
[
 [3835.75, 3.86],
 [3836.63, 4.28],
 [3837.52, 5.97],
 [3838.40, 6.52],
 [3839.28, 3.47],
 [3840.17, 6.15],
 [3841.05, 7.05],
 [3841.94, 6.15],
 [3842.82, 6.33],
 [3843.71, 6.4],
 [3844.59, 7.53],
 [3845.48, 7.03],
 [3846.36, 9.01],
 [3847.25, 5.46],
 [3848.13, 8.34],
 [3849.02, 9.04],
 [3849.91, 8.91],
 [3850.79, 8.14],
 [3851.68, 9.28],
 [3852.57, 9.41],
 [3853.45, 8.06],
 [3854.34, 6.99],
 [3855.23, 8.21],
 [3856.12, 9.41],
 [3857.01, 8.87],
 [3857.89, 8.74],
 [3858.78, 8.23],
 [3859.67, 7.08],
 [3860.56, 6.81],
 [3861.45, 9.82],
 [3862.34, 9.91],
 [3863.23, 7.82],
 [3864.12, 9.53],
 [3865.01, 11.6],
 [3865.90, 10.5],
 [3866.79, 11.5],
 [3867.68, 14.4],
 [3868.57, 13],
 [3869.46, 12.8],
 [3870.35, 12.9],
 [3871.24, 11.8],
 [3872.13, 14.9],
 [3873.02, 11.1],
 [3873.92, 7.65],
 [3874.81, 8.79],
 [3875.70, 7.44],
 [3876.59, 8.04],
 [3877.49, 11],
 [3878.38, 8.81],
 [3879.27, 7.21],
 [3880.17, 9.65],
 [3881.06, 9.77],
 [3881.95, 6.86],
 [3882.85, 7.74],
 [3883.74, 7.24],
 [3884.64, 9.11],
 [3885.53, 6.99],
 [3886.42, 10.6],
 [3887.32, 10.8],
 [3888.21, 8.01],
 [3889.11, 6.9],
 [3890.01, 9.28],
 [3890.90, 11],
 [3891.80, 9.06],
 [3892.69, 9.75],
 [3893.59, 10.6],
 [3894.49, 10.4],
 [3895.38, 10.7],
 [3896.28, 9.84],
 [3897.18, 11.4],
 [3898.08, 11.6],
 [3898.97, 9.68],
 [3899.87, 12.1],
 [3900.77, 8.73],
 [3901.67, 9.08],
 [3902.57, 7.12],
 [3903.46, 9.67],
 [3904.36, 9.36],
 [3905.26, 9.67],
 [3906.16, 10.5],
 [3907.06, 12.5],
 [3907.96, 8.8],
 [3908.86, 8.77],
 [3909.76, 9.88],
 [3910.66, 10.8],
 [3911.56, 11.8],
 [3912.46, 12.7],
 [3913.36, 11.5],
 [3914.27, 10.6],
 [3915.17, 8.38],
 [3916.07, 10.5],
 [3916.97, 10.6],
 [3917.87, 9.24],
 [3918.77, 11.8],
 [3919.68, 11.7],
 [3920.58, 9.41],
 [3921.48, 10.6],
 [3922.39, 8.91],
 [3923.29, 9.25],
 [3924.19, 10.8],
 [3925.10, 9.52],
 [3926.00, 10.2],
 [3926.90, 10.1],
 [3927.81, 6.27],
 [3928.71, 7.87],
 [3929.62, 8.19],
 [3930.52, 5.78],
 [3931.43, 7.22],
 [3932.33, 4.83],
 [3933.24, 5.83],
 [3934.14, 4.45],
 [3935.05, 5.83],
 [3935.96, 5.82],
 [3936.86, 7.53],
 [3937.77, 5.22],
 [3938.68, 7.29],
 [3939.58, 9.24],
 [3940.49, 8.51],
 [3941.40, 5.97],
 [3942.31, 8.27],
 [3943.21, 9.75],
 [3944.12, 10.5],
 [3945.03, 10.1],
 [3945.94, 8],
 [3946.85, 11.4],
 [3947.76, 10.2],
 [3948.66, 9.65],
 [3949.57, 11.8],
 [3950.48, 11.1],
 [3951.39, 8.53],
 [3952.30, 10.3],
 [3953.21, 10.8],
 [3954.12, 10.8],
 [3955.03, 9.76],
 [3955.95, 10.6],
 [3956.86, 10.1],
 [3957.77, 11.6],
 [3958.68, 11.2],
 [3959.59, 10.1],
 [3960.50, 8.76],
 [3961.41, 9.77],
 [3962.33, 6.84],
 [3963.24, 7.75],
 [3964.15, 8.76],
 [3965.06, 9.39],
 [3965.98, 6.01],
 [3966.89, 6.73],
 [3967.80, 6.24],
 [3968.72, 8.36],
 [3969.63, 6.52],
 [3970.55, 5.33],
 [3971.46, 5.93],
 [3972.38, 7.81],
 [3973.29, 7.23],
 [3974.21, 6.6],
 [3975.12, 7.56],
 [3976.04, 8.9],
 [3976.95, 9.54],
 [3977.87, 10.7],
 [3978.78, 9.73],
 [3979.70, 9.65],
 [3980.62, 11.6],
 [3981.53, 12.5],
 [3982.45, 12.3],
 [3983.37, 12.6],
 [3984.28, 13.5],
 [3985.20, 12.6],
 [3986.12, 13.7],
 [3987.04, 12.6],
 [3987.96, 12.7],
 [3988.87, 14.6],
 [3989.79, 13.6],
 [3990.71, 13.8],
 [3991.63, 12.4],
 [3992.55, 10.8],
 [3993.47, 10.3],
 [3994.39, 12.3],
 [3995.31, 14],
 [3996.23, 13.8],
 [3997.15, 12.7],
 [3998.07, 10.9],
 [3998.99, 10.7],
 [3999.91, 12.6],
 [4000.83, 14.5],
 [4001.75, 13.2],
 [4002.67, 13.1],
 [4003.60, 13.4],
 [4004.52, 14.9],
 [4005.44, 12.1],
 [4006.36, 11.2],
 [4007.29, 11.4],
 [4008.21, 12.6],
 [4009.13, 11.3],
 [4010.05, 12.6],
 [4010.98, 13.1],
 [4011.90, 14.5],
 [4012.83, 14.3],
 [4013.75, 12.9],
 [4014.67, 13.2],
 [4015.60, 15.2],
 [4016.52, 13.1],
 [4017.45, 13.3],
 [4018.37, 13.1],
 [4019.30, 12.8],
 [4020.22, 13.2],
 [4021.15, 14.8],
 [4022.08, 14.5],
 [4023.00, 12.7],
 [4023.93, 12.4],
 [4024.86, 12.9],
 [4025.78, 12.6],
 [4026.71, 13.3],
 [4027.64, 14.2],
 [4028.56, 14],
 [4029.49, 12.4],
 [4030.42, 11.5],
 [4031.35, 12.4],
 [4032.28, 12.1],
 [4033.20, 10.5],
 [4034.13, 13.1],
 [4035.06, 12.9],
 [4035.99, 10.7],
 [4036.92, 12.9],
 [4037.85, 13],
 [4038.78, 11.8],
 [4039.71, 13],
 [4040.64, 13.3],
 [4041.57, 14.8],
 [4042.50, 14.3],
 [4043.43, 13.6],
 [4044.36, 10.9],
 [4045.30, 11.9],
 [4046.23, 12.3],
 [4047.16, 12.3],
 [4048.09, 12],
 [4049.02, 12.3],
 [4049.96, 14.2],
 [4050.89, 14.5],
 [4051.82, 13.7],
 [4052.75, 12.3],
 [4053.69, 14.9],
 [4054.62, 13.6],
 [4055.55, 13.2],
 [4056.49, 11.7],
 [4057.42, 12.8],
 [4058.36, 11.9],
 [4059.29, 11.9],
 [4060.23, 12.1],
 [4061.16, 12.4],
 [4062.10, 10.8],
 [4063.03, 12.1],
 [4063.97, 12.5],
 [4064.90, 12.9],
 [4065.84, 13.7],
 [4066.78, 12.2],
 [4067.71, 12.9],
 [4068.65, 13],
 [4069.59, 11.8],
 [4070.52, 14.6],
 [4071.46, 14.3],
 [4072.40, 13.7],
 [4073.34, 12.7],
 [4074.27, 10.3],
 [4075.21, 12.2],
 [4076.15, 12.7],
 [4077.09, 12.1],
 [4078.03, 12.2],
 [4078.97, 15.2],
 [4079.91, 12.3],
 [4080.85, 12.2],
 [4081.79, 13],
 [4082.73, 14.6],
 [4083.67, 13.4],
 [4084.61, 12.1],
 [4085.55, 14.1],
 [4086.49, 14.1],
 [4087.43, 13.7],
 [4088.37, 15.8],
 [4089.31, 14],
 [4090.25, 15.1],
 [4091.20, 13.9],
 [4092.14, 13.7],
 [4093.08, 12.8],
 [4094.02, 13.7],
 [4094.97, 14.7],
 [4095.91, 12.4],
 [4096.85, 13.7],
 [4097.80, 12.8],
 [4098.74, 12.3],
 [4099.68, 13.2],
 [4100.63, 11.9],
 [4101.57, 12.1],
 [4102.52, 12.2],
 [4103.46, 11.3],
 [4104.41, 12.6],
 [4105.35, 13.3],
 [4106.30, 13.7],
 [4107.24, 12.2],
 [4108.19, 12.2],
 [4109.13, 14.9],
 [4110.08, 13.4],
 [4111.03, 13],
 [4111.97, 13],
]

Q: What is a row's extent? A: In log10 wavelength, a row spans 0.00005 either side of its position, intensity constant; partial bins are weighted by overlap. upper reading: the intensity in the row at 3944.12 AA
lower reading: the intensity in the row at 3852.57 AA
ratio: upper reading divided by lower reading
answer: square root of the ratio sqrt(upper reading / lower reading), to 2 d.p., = 1.06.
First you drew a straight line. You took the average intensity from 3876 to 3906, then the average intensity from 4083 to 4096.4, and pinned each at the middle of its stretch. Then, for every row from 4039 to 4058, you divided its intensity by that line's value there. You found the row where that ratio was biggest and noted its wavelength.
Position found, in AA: 4041.57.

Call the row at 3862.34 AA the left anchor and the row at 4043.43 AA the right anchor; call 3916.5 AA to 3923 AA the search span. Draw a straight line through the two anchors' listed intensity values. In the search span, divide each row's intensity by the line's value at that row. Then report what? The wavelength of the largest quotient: 3918.77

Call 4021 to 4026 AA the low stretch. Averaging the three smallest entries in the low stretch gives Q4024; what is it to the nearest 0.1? 12.6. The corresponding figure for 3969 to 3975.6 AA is 5.9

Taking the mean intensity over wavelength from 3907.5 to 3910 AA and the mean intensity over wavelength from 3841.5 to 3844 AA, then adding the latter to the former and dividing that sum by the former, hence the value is 1.69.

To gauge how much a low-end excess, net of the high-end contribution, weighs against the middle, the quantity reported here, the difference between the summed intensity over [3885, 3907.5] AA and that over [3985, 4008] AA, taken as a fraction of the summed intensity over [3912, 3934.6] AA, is -0.321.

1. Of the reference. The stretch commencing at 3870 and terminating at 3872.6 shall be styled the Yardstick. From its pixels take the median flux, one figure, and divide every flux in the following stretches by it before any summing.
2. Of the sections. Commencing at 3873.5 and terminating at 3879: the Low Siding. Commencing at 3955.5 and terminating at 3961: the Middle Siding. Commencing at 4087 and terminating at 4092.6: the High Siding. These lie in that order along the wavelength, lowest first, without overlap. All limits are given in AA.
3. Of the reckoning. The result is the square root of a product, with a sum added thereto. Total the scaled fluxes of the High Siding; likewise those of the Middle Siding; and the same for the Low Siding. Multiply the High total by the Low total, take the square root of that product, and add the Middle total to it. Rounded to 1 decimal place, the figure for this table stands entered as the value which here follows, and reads 10.0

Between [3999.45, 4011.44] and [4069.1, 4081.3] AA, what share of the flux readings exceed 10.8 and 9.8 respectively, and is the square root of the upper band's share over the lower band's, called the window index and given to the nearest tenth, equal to 1.0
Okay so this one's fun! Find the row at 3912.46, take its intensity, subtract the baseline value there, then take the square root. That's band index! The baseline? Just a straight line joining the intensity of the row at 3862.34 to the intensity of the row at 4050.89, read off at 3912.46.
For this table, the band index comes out 1.25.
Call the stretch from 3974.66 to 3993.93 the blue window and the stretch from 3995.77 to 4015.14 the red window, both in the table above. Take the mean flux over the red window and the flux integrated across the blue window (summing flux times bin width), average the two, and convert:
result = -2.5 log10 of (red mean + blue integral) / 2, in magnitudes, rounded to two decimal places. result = -5.19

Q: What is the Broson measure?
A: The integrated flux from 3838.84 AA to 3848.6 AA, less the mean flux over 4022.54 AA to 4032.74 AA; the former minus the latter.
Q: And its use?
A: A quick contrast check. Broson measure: 52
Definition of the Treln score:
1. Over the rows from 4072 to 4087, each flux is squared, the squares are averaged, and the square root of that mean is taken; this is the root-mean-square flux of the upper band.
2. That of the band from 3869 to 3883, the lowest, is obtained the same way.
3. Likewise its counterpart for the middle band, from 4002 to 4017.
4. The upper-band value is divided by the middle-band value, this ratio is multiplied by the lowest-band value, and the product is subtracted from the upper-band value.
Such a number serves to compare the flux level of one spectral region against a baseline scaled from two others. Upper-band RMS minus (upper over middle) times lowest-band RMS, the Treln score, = 3.0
